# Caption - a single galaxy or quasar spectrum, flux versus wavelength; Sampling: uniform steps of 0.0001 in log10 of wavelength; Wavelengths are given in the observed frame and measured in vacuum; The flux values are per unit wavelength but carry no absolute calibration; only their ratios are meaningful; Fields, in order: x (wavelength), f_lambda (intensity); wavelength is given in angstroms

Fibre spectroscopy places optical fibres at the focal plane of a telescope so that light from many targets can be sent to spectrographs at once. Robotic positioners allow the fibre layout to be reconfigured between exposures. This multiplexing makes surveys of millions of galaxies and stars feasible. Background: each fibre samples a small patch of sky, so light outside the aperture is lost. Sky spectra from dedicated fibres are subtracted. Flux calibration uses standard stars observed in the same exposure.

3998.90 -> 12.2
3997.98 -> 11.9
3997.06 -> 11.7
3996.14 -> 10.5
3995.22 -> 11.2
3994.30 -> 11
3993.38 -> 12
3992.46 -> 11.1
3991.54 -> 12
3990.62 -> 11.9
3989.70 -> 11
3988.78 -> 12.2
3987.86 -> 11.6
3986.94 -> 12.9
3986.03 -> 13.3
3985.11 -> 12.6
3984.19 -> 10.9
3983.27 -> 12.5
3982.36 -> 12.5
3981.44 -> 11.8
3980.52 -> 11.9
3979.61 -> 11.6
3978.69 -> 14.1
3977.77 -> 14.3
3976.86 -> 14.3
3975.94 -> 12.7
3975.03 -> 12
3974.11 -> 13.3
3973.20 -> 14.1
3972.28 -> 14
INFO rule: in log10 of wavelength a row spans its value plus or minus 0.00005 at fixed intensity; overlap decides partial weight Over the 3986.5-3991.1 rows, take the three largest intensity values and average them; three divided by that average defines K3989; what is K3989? 0.243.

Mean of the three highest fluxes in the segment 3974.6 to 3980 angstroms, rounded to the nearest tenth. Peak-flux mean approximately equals 14.2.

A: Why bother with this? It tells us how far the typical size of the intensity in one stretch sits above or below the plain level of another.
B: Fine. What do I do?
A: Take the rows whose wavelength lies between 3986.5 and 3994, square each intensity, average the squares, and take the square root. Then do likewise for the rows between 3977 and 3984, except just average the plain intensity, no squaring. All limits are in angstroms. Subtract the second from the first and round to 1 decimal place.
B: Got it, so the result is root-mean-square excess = -0.8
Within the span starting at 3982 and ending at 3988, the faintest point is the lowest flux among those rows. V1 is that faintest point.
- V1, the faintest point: 10.9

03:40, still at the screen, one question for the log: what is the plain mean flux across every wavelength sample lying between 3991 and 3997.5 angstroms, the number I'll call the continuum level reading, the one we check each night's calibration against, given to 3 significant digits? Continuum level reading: 11.4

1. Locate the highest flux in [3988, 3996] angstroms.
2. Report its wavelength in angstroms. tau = 3988.78 angstroms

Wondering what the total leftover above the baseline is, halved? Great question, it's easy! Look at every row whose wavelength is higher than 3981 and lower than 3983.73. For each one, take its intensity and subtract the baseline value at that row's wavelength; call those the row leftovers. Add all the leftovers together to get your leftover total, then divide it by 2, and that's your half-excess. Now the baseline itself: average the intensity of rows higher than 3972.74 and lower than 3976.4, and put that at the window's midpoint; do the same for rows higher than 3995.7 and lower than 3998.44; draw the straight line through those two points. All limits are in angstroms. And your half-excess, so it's -0.28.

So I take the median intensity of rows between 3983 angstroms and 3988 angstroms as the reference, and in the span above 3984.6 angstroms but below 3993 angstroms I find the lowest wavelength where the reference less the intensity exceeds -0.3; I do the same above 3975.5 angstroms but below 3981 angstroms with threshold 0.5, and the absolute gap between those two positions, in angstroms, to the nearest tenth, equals 5.5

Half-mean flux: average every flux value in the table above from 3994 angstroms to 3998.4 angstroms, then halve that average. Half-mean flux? 5.6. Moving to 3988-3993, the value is 5.8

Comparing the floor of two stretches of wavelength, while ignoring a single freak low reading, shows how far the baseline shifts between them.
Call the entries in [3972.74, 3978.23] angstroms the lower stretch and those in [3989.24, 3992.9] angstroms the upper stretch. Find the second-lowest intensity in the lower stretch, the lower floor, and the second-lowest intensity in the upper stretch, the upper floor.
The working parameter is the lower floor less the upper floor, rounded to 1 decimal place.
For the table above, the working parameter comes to 1.6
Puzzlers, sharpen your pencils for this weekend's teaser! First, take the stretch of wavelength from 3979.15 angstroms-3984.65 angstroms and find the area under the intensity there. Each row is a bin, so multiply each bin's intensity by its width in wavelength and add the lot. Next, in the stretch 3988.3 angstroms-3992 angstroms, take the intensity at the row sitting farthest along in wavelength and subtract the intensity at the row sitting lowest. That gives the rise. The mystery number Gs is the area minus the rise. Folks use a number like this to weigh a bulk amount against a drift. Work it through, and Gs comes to 65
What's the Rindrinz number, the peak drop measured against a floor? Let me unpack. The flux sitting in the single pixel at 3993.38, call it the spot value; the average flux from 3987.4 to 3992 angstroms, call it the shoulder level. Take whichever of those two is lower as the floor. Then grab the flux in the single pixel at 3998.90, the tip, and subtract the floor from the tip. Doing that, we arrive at 0.5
